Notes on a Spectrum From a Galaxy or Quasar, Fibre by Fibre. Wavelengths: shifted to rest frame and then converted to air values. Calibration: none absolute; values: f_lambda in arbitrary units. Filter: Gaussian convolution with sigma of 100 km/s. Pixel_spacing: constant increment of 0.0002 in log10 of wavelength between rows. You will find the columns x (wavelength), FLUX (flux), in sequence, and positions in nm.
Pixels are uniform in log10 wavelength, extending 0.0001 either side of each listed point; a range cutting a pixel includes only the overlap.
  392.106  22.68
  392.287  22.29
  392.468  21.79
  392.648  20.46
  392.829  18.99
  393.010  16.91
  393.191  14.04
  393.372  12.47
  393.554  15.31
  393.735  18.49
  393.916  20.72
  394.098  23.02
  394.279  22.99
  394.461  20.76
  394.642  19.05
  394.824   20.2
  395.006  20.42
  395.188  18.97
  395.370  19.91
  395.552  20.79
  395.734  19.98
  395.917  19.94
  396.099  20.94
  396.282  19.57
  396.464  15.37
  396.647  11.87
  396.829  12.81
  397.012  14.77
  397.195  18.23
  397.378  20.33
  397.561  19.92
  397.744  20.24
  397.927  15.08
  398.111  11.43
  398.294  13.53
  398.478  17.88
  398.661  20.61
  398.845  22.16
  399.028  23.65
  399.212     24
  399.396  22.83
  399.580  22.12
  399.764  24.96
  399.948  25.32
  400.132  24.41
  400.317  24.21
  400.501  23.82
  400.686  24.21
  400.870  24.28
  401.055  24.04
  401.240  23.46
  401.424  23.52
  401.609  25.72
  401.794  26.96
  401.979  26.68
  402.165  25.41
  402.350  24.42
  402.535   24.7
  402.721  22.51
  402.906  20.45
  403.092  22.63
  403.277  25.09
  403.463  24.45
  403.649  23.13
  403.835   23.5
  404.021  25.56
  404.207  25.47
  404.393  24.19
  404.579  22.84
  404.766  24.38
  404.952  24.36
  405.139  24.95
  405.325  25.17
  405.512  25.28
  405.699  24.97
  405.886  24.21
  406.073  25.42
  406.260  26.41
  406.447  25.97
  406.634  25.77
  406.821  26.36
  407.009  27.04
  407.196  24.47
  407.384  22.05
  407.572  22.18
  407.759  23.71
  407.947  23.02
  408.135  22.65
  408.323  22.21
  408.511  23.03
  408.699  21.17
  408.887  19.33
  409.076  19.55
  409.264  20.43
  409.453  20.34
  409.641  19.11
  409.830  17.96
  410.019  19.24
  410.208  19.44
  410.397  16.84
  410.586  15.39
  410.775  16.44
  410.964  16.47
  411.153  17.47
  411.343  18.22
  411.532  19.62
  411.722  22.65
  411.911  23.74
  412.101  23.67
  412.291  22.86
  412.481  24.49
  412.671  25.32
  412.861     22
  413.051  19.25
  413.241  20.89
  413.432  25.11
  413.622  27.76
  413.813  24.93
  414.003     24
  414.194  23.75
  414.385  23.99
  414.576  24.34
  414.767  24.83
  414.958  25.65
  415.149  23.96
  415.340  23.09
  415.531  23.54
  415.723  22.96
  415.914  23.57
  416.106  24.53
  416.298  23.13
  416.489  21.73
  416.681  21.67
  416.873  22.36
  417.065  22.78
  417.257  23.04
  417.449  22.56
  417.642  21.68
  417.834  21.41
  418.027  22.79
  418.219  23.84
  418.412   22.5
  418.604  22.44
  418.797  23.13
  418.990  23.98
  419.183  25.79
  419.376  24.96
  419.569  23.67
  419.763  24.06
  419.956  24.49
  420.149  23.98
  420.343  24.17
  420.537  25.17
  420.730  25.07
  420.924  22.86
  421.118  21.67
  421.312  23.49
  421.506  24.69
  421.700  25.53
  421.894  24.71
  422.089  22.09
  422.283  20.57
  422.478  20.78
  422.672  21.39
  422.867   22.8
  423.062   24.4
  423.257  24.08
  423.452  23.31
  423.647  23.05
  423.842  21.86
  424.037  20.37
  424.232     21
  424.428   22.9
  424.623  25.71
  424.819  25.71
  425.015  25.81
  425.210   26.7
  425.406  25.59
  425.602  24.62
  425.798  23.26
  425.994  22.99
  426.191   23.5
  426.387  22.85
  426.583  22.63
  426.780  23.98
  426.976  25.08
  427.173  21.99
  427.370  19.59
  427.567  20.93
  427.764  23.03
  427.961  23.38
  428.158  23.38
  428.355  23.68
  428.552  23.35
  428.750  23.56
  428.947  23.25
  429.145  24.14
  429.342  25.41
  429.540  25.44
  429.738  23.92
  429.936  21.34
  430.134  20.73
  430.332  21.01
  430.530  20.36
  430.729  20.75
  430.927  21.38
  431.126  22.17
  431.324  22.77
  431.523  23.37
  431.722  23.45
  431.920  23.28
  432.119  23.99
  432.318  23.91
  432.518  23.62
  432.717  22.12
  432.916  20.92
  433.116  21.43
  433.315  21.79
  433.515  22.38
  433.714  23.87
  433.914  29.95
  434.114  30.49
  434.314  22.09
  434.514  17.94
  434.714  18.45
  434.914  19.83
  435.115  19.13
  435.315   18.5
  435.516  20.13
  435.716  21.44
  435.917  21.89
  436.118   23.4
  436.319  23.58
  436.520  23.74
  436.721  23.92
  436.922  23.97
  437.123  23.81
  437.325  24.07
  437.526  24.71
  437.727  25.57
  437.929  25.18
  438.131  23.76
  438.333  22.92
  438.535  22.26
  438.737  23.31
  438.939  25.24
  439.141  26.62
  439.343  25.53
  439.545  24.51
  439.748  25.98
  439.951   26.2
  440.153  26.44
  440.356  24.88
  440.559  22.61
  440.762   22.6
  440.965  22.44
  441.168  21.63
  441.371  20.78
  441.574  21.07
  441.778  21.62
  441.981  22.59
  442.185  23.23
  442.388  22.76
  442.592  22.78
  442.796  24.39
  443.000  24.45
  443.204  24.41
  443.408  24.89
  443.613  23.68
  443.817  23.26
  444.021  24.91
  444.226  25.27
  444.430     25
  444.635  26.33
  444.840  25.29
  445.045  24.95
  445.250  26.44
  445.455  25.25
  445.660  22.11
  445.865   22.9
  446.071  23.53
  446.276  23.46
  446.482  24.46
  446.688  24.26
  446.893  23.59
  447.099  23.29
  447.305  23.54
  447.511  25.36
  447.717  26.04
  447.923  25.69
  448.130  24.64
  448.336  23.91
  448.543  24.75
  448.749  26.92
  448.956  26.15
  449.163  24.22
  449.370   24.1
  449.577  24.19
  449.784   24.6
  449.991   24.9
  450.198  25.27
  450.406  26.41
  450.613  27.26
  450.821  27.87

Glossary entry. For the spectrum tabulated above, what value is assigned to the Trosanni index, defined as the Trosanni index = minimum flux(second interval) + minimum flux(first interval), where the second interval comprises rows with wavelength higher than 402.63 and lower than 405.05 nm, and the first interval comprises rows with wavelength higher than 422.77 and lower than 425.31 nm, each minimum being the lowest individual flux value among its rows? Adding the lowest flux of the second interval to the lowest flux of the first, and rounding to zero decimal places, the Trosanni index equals 41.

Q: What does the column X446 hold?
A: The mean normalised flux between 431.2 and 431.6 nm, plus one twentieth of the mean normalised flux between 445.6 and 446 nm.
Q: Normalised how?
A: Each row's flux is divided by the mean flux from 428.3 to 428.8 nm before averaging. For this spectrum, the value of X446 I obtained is 1.03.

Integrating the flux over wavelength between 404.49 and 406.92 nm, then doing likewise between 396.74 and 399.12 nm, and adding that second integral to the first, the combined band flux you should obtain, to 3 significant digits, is 103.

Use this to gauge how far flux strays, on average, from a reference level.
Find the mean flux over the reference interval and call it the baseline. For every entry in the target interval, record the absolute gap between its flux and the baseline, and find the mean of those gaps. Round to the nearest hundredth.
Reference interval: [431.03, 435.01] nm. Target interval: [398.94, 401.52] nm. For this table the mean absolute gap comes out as 1.14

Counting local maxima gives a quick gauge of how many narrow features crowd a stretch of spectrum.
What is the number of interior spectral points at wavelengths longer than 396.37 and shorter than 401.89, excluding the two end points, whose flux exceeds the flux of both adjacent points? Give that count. 5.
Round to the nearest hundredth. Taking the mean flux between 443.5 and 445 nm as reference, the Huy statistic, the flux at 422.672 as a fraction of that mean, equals 0.86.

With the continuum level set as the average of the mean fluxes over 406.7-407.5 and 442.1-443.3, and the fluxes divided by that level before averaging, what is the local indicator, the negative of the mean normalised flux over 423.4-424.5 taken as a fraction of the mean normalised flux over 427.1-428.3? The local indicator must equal -1.00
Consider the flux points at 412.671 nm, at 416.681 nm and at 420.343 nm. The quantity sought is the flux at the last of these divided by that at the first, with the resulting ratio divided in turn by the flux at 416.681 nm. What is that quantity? 0.0441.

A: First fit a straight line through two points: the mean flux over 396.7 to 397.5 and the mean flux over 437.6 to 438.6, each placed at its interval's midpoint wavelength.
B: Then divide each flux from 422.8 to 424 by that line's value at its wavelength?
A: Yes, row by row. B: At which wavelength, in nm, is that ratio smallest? 423.842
